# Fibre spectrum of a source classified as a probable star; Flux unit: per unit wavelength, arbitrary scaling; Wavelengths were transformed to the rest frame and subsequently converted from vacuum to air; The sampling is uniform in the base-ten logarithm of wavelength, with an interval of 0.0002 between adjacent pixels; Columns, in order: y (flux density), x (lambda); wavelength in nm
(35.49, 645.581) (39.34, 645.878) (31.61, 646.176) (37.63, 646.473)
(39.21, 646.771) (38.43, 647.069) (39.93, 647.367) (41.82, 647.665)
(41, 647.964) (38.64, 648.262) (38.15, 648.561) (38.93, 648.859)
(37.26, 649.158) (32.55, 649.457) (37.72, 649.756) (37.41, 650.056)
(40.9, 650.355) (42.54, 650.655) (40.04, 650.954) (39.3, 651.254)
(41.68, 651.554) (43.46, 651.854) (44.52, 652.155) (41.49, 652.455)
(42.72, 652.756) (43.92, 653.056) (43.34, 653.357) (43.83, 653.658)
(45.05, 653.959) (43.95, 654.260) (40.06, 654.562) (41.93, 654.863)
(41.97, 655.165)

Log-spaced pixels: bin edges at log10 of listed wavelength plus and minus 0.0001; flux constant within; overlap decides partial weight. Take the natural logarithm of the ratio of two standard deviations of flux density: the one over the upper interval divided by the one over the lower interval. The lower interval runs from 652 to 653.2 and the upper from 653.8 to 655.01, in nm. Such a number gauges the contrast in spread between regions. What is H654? 0.5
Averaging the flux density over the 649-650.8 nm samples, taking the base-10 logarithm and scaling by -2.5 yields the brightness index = -3.95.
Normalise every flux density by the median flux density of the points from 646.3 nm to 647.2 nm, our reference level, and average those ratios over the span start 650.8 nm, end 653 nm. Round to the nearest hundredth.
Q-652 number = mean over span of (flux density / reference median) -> 1.09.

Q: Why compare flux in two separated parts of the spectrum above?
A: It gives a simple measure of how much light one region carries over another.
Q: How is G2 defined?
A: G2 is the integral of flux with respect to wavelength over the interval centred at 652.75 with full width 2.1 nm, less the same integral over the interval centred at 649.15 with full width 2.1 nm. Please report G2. 13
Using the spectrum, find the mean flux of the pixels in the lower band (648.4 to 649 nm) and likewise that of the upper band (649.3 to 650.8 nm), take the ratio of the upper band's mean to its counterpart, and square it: 0.98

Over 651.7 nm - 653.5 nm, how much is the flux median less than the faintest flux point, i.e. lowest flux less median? -2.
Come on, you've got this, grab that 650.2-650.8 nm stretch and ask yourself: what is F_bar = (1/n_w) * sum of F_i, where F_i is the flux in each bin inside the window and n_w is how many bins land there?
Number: 42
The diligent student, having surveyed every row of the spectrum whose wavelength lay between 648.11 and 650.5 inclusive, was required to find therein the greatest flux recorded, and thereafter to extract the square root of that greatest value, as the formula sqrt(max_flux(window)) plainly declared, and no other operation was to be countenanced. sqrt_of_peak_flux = 6.40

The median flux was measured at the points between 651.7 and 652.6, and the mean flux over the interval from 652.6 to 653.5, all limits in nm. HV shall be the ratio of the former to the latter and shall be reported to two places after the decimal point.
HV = 1.00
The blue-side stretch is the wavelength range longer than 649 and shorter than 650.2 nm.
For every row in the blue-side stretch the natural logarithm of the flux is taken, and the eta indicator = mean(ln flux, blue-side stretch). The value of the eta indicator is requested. 3.59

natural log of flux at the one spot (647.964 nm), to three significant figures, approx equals 3.71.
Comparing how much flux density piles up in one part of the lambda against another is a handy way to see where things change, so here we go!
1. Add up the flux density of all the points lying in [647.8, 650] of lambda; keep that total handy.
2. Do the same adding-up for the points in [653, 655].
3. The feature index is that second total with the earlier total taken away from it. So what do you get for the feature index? 38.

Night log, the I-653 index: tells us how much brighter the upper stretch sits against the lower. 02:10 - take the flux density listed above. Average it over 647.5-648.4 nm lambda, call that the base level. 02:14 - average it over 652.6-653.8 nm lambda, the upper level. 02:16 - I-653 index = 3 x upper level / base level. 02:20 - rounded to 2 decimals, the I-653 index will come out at 3.22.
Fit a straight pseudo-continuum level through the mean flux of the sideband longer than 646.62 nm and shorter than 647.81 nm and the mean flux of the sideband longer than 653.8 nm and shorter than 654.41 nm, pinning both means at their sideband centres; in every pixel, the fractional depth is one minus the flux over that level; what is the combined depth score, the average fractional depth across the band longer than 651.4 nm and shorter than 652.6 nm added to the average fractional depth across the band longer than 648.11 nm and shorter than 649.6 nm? 0.10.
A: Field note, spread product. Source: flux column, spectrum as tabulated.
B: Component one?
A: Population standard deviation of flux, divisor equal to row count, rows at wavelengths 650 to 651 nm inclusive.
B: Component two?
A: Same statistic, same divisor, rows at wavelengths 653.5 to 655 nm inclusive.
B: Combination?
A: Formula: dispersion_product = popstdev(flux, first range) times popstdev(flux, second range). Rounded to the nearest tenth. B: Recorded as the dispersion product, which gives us 3.3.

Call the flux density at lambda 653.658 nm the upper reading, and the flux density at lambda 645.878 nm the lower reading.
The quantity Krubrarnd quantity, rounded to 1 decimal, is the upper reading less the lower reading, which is 4.5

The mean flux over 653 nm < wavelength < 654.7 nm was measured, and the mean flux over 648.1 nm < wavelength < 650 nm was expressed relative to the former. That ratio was 0.86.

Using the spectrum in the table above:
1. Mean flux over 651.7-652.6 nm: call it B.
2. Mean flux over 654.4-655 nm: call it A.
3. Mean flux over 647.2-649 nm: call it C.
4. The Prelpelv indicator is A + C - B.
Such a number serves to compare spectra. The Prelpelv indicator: 37.6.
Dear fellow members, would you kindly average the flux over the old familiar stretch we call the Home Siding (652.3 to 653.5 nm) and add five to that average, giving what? 47.9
